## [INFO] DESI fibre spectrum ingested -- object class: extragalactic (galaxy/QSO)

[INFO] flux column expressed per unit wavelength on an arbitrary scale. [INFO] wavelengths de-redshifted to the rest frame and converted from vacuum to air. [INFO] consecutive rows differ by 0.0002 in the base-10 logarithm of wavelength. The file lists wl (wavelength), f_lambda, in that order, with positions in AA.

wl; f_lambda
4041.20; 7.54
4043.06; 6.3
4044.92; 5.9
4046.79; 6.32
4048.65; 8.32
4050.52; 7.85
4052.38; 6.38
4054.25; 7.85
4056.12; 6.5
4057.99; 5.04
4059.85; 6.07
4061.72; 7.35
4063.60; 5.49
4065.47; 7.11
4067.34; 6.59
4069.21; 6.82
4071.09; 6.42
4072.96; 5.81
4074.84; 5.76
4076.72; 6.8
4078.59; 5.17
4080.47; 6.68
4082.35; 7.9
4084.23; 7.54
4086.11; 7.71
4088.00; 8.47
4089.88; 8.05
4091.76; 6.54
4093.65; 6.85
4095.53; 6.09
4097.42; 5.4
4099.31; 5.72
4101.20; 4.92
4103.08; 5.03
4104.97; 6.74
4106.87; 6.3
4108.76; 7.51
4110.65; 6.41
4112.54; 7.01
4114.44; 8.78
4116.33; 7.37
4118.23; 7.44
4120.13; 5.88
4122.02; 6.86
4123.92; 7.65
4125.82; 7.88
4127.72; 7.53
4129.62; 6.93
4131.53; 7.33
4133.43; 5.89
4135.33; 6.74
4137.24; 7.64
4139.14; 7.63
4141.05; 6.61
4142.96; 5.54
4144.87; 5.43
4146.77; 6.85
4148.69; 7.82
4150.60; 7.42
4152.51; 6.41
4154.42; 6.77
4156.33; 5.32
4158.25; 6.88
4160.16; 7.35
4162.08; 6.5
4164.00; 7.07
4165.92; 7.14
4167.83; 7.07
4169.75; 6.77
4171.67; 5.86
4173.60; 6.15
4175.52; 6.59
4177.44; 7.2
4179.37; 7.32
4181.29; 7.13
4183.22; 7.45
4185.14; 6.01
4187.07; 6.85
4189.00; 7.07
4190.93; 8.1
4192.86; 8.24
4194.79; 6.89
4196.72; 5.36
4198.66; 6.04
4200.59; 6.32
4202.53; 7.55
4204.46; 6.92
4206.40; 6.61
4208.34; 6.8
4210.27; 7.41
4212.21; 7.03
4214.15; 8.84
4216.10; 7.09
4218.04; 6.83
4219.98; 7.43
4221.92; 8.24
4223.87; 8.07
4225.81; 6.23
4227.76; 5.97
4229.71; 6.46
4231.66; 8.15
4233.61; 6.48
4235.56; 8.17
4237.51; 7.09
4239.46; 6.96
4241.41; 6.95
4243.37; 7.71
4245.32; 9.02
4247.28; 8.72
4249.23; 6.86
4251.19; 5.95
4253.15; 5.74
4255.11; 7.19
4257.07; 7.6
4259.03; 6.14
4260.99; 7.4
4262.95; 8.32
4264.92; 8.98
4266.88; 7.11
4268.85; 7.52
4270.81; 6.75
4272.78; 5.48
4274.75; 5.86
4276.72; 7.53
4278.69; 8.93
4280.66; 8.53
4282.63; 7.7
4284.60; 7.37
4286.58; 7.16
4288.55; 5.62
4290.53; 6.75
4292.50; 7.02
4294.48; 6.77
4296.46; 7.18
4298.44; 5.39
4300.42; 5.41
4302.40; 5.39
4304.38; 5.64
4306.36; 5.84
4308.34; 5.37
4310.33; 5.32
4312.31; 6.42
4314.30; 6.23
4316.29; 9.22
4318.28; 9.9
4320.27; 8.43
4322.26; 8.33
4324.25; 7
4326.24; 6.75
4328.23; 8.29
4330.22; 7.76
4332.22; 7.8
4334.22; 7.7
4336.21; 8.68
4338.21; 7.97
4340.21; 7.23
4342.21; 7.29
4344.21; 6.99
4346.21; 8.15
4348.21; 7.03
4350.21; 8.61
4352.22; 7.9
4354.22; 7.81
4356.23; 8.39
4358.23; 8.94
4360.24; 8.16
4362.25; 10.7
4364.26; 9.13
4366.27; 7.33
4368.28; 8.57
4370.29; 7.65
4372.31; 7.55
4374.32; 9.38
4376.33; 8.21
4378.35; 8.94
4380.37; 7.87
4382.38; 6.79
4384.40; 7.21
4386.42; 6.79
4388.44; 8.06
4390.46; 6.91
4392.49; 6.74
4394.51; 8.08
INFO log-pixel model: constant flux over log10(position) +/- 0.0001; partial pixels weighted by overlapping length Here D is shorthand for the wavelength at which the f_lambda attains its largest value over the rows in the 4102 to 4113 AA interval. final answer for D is 4108.76 AA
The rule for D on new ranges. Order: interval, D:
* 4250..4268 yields 4264.92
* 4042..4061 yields 4048.65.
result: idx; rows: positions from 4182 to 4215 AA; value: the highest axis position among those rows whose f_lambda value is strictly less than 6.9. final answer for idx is 4208.34 AA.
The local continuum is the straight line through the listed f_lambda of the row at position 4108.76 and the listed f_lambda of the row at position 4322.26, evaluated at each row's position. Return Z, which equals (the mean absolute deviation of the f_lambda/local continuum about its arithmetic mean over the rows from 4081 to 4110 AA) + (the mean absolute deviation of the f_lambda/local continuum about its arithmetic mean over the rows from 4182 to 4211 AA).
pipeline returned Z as 0.203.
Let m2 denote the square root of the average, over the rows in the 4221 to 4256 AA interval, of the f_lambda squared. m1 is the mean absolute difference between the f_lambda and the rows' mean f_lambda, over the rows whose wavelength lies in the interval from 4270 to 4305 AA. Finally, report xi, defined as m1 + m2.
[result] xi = 8.18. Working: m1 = 0.90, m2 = 7.3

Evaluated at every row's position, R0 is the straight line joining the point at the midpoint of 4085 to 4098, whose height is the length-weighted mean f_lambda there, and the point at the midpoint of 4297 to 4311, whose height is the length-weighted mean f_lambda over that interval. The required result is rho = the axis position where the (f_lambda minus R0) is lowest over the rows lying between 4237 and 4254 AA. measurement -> 4253.15 AA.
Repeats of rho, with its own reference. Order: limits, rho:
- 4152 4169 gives 4156.33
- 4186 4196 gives 4187.07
